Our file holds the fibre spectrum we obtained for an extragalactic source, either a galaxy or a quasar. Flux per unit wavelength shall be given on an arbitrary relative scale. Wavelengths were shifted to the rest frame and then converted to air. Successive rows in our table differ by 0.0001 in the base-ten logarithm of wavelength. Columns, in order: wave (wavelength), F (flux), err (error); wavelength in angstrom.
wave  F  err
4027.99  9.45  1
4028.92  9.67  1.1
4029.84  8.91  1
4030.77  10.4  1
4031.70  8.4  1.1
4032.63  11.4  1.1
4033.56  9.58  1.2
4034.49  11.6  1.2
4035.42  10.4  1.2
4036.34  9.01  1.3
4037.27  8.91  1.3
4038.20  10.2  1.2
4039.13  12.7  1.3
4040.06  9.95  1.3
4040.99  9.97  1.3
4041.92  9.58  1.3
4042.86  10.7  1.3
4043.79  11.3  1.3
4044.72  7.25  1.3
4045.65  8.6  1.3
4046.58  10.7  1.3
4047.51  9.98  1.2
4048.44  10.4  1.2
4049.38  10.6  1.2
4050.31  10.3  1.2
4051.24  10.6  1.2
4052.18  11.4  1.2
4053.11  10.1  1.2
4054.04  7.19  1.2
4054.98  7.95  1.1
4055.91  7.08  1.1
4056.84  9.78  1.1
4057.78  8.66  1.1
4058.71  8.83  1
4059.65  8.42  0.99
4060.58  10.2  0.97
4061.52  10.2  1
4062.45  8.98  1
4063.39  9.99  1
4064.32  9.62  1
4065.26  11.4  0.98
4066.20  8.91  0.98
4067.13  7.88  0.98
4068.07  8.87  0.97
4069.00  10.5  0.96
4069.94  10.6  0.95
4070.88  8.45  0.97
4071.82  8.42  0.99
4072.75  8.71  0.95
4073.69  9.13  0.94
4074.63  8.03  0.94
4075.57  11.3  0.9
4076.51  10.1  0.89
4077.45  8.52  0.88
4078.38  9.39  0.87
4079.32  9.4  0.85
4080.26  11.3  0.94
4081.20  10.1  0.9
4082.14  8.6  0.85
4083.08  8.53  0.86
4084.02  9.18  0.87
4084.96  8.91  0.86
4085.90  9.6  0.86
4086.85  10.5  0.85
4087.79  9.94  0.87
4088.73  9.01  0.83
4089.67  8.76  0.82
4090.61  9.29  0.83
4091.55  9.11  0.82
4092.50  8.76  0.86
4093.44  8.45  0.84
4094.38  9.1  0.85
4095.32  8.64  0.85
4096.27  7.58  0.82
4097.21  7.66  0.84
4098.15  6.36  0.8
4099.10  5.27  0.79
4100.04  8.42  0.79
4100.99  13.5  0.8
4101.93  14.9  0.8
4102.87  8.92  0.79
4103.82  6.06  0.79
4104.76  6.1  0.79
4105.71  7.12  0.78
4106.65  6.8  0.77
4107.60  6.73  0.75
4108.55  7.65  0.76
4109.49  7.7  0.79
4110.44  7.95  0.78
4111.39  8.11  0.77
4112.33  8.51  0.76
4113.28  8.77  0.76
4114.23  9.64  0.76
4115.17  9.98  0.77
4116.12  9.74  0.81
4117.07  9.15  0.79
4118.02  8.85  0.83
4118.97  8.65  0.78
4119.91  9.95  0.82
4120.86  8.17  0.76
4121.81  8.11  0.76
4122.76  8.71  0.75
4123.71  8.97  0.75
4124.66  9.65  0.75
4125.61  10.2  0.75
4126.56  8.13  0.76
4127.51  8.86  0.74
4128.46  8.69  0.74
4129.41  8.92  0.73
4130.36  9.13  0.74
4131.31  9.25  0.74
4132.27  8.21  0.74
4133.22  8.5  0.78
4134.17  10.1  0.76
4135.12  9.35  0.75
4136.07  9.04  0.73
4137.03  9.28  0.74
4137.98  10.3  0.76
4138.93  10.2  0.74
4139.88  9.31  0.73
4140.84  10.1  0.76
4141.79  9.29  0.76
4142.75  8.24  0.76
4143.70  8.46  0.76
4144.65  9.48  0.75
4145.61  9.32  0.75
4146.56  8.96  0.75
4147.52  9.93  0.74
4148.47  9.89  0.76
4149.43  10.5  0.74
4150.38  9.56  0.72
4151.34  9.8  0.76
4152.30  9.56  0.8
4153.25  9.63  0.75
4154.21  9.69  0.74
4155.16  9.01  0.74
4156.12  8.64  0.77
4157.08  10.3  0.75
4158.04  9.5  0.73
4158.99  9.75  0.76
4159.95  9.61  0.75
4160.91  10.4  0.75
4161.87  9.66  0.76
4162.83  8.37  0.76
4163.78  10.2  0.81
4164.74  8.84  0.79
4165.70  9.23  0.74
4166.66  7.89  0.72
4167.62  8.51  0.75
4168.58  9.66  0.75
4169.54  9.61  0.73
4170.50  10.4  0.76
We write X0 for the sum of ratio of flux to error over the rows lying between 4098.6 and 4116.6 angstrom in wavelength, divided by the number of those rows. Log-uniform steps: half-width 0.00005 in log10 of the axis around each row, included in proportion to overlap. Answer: 10.9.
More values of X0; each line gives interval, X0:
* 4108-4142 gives 11.9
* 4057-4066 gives 9.6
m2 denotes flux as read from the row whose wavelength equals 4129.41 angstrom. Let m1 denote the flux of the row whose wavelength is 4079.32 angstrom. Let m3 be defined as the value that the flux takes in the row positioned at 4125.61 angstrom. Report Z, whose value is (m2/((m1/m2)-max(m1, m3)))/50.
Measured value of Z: -0.0195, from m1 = 9.4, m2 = 8.92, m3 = 10.2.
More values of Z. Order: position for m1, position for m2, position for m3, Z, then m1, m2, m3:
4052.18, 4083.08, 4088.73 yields -0.0170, 11.4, 8.53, 9.01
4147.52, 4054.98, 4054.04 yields -0.0183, 9.93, 7.95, 7.19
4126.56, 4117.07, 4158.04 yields -0.0213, 8.13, 9.15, 9.5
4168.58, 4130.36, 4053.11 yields -0.0202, 9.66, 9.13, 10.1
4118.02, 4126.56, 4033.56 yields -0.0191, 8.85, 8.13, 9.58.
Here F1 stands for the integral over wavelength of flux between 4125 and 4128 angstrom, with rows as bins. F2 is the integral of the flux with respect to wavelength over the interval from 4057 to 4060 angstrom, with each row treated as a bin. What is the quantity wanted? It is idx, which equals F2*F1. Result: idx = 715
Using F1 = 27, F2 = 26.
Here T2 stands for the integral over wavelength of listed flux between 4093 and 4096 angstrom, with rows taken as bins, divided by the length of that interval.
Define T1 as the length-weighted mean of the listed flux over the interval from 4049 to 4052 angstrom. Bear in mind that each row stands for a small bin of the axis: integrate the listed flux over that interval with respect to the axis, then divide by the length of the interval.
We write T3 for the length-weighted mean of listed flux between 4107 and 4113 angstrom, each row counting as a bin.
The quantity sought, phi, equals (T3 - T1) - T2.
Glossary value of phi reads -11.4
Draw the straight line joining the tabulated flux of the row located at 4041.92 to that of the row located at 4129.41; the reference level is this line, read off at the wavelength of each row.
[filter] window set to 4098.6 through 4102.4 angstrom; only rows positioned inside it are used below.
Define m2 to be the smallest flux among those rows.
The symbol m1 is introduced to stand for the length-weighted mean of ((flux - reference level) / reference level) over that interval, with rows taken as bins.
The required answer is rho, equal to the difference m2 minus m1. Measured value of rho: 5.1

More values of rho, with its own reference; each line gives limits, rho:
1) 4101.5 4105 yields 6.1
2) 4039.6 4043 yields 9.5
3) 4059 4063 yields 8.4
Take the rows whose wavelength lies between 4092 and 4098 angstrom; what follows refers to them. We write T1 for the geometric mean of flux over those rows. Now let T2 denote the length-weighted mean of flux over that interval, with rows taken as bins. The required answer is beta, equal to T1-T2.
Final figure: 0.09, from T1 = 8.3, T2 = 8.3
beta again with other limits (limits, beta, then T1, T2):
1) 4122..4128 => 0.02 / 9.1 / 9.0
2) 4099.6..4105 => -0.74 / 9.1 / 9.8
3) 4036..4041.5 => -0.09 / 10.1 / 10.1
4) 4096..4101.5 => -0.43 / 7.8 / 8.2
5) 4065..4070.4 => -0.02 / 9.6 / 9.6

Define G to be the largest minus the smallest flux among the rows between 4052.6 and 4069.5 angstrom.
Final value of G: 4.3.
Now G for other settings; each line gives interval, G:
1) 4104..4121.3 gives 3.9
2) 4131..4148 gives 2.1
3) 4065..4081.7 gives 3.5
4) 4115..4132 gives 2.1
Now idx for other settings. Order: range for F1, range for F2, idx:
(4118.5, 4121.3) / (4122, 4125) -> 676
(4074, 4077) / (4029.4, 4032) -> 705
